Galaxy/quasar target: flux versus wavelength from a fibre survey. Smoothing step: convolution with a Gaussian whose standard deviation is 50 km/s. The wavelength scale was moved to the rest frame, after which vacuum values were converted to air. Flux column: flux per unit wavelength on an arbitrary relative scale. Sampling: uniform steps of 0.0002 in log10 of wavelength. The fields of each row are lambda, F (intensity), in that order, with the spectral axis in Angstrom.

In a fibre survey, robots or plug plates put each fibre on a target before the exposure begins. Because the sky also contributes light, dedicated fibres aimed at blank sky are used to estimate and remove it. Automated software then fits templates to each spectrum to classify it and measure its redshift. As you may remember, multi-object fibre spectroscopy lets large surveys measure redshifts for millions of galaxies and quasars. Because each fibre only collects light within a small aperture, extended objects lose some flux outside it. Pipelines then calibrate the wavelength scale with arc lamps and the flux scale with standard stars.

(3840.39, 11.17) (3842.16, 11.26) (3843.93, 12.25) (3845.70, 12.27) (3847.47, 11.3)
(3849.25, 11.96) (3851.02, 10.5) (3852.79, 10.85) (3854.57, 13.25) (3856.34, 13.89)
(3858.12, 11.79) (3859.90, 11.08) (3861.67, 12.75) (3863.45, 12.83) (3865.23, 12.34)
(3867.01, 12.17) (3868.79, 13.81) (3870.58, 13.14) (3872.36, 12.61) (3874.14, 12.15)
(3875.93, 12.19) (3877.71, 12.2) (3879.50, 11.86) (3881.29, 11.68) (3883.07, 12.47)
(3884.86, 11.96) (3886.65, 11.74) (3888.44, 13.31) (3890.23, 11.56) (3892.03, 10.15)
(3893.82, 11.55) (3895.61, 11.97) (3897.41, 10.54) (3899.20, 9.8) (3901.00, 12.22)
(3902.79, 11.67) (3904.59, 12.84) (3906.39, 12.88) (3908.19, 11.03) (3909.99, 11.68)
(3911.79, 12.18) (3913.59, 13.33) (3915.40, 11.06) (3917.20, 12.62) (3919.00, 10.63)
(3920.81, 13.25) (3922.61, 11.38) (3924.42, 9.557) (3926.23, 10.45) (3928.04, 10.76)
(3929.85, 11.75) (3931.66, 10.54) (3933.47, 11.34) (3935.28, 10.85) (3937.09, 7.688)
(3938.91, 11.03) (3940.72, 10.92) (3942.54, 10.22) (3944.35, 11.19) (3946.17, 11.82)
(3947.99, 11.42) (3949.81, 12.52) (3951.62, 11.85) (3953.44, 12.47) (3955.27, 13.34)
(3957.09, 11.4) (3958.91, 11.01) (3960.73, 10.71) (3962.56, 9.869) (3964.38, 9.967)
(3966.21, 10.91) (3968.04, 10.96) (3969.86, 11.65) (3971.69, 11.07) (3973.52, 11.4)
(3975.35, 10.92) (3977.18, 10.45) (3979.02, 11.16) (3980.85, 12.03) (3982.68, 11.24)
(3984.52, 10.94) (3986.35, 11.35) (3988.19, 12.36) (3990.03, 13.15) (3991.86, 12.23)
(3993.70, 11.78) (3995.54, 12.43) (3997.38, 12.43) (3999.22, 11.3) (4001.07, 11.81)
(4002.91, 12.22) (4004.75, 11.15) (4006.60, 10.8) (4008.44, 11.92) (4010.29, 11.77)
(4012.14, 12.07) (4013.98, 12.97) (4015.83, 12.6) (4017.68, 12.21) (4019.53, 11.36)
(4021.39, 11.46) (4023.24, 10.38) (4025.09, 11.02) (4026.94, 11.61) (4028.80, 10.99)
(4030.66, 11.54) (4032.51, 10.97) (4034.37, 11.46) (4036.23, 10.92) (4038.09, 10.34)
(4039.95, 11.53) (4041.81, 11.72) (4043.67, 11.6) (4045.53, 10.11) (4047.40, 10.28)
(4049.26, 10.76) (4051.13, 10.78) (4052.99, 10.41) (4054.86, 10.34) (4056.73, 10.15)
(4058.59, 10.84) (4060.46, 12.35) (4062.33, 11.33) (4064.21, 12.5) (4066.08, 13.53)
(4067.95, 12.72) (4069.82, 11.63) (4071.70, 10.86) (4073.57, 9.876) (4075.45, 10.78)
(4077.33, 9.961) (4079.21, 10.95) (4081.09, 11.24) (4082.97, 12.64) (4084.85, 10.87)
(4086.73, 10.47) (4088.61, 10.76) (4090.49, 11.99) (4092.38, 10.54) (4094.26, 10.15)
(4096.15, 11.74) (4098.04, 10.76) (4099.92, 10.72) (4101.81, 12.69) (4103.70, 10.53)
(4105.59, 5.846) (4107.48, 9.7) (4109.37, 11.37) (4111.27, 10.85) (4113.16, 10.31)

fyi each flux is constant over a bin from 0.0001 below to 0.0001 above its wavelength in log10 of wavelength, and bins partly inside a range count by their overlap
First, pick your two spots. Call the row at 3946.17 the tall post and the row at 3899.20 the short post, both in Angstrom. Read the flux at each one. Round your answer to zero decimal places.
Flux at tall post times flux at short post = 116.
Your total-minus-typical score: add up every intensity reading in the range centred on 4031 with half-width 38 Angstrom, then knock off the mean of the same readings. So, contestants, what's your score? 459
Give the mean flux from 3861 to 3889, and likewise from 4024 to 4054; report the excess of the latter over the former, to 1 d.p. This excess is -1.4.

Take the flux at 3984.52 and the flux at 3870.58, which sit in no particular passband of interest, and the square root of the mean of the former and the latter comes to 3.47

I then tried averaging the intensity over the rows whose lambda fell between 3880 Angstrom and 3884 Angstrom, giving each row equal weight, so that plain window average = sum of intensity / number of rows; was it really 12.1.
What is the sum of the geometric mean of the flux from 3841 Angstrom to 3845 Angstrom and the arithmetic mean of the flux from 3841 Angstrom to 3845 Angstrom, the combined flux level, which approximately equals 23.5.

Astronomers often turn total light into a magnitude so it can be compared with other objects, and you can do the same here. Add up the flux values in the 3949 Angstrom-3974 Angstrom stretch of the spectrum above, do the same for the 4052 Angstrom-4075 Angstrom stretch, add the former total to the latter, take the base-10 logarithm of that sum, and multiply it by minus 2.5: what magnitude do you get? -6.2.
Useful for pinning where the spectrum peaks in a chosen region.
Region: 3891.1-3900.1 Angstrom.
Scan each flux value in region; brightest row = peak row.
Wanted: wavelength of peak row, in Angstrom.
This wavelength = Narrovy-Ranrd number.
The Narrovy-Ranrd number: 3895.61 Angstrom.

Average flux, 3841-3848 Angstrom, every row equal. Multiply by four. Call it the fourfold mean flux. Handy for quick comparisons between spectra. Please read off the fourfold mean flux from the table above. 47.1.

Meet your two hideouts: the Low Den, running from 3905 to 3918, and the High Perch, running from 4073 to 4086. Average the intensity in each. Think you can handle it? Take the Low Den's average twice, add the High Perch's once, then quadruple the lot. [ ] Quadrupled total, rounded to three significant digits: 141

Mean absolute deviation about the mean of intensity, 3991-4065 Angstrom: 0.63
